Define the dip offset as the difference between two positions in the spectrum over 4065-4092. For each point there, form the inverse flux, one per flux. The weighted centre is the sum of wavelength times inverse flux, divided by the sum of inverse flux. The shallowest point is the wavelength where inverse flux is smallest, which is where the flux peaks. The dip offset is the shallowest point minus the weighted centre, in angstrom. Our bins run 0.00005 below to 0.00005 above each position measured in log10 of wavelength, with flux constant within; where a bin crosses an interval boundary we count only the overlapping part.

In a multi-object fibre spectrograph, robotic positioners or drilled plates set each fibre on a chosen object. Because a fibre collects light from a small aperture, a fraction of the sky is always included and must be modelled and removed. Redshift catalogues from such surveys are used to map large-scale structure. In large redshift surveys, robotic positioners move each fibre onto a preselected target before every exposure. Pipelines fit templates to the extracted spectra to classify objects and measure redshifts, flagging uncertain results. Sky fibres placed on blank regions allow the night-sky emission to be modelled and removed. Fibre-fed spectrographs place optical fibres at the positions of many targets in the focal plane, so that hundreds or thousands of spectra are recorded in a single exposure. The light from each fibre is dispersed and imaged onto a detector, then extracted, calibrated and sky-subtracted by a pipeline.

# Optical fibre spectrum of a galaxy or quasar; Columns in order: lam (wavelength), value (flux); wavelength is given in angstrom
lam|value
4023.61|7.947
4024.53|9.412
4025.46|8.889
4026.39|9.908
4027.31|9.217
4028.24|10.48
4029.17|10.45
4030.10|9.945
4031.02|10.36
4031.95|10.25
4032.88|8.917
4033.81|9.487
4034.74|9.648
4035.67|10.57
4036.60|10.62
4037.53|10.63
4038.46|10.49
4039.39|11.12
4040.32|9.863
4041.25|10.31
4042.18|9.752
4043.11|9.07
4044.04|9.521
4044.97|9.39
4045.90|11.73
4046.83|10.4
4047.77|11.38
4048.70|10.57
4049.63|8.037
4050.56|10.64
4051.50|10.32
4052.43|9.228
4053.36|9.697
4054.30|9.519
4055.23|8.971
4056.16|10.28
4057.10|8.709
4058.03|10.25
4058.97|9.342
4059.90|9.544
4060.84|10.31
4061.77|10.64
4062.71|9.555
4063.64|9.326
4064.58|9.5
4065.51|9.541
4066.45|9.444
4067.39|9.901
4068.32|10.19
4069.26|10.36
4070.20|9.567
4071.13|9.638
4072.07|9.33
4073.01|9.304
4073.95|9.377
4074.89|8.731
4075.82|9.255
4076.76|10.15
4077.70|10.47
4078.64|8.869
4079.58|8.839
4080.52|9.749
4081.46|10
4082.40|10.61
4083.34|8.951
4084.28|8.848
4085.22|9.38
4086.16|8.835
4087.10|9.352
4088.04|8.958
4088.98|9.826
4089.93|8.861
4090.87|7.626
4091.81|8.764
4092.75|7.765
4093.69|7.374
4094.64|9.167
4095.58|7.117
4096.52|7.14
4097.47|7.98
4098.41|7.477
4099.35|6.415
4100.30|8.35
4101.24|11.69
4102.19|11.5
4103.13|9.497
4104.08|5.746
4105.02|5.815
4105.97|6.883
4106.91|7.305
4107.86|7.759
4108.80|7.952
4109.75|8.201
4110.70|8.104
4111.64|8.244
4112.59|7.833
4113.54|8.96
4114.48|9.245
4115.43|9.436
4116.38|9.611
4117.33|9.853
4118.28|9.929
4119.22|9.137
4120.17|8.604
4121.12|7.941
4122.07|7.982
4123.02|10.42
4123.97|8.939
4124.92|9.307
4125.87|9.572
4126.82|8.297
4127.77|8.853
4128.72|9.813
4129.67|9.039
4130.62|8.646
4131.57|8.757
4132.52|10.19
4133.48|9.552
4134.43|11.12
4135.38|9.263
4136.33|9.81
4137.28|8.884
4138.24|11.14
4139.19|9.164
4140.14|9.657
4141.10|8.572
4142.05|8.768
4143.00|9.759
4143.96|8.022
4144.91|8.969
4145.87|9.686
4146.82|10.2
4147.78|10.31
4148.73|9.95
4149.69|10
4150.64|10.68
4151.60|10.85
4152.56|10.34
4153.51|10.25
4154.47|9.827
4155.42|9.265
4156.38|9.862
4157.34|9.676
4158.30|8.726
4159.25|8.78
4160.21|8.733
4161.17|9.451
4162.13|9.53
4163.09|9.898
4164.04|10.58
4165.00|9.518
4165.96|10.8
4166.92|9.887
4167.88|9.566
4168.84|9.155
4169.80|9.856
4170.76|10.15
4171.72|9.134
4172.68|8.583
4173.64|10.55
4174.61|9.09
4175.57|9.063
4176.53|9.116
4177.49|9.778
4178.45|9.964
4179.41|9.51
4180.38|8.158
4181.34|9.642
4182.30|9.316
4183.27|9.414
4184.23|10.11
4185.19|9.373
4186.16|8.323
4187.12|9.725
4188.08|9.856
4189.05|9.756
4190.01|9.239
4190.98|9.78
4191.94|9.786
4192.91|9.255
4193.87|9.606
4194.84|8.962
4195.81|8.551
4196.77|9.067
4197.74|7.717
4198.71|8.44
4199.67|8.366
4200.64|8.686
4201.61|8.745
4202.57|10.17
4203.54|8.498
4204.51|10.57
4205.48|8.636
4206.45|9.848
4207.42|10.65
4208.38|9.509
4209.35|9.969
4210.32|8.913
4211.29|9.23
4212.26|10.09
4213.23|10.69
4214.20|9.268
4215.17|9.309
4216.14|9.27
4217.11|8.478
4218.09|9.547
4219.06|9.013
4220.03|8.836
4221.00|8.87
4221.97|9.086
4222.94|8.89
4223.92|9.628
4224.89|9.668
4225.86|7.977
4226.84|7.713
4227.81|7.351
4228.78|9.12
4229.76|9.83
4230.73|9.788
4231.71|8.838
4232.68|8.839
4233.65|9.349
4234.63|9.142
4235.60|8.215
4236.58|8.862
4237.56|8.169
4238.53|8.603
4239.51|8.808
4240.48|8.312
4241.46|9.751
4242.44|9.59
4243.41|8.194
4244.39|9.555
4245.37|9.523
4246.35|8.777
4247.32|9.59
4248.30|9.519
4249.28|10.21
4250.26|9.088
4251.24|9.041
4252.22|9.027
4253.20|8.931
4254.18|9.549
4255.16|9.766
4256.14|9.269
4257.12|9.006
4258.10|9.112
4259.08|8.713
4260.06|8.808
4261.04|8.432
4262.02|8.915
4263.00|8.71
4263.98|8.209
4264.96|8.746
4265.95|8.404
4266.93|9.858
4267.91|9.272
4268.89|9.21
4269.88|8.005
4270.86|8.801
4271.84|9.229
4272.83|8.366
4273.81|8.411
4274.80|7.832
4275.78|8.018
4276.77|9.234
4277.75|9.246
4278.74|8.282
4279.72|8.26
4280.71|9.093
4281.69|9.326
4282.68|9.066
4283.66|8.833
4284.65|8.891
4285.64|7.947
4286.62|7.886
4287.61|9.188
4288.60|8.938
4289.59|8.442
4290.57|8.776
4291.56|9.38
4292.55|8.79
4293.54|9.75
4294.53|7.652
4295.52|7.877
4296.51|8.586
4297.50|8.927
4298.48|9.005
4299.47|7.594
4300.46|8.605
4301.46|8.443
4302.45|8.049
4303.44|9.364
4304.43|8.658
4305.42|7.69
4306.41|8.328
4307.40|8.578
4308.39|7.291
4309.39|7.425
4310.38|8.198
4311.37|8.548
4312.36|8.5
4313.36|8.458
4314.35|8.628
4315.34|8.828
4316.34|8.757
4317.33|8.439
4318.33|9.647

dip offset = 3.5 angstrom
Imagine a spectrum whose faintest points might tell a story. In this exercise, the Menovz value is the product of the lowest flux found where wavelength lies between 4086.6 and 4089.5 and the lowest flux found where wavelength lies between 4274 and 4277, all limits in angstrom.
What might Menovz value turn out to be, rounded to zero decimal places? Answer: 70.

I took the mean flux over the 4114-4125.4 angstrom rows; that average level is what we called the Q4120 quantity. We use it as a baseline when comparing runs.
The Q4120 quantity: 9.20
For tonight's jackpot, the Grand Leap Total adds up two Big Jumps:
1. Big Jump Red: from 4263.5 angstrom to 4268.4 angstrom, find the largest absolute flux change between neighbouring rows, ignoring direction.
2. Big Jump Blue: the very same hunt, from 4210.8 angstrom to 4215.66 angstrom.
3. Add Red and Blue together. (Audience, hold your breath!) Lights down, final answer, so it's 2.9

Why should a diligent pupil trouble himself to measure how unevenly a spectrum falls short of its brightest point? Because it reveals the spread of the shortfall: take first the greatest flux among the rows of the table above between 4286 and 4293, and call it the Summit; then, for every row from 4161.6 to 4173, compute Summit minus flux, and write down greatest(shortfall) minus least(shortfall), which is 2.22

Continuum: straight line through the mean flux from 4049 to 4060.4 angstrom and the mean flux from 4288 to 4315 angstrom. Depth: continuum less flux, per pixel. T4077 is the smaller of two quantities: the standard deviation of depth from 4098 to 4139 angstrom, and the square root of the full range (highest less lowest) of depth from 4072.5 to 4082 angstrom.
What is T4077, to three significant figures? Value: 1.32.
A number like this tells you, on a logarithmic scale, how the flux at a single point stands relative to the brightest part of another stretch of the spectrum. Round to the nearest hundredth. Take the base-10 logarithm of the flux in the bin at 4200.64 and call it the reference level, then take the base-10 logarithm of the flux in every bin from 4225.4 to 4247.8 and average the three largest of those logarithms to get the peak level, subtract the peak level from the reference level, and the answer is -0.05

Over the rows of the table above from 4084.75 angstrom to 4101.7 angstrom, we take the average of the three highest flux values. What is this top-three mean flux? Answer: 10.3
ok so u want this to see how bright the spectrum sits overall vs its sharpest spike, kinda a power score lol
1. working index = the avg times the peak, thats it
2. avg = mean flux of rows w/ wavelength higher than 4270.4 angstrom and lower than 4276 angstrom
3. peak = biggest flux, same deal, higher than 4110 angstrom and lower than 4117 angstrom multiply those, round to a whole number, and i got 81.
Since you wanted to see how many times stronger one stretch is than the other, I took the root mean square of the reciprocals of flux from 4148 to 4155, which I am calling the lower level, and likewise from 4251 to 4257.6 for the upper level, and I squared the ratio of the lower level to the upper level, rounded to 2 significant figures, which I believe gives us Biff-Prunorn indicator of 0.81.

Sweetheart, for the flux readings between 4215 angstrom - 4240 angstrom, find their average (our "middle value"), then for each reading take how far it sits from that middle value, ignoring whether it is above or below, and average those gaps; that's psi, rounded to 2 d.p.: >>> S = 0.46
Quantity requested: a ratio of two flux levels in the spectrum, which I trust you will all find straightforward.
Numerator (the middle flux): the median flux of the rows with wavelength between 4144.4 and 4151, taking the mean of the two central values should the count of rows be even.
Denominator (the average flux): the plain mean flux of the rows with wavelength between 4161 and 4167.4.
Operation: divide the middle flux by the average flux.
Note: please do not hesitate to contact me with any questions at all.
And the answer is 1.00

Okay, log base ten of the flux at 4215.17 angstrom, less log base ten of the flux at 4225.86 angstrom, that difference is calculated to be 0.067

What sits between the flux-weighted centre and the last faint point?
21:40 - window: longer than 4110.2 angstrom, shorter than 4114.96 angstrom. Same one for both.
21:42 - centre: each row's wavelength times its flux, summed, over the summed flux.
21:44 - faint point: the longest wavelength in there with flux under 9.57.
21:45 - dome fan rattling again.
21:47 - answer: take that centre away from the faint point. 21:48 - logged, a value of 1.8 angstrom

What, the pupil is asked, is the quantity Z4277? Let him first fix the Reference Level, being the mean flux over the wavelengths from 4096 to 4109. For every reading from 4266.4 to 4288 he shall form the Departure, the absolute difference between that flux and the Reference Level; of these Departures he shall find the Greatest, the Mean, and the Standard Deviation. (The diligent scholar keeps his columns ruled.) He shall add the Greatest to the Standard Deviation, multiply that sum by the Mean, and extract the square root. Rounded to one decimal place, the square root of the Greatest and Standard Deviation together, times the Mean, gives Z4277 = 1.4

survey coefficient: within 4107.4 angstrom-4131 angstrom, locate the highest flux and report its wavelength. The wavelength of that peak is 4123.02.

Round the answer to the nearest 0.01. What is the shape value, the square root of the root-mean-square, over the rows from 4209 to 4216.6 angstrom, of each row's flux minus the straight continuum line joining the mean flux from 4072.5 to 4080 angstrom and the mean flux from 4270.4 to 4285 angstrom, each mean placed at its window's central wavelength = 0.93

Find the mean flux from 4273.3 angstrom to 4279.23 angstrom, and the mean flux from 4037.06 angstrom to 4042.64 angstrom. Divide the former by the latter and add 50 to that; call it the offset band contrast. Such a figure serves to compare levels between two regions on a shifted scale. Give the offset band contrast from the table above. 50.8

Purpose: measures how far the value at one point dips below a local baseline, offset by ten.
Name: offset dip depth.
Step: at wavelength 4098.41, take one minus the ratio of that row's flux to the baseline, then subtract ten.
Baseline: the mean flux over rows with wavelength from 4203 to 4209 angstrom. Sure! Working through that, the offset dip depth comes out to -9.8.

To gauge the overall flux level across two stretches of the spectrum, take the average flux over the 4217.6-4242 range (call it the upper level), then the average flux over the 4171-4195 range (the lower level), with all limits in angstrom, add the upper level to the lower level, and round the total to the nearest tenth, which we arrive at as 18.3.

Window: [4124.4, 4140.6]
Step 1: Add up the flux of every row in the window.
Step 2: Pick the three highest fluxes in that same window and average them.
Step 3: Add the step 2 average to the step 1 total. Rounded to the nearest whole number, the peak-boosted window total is 172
